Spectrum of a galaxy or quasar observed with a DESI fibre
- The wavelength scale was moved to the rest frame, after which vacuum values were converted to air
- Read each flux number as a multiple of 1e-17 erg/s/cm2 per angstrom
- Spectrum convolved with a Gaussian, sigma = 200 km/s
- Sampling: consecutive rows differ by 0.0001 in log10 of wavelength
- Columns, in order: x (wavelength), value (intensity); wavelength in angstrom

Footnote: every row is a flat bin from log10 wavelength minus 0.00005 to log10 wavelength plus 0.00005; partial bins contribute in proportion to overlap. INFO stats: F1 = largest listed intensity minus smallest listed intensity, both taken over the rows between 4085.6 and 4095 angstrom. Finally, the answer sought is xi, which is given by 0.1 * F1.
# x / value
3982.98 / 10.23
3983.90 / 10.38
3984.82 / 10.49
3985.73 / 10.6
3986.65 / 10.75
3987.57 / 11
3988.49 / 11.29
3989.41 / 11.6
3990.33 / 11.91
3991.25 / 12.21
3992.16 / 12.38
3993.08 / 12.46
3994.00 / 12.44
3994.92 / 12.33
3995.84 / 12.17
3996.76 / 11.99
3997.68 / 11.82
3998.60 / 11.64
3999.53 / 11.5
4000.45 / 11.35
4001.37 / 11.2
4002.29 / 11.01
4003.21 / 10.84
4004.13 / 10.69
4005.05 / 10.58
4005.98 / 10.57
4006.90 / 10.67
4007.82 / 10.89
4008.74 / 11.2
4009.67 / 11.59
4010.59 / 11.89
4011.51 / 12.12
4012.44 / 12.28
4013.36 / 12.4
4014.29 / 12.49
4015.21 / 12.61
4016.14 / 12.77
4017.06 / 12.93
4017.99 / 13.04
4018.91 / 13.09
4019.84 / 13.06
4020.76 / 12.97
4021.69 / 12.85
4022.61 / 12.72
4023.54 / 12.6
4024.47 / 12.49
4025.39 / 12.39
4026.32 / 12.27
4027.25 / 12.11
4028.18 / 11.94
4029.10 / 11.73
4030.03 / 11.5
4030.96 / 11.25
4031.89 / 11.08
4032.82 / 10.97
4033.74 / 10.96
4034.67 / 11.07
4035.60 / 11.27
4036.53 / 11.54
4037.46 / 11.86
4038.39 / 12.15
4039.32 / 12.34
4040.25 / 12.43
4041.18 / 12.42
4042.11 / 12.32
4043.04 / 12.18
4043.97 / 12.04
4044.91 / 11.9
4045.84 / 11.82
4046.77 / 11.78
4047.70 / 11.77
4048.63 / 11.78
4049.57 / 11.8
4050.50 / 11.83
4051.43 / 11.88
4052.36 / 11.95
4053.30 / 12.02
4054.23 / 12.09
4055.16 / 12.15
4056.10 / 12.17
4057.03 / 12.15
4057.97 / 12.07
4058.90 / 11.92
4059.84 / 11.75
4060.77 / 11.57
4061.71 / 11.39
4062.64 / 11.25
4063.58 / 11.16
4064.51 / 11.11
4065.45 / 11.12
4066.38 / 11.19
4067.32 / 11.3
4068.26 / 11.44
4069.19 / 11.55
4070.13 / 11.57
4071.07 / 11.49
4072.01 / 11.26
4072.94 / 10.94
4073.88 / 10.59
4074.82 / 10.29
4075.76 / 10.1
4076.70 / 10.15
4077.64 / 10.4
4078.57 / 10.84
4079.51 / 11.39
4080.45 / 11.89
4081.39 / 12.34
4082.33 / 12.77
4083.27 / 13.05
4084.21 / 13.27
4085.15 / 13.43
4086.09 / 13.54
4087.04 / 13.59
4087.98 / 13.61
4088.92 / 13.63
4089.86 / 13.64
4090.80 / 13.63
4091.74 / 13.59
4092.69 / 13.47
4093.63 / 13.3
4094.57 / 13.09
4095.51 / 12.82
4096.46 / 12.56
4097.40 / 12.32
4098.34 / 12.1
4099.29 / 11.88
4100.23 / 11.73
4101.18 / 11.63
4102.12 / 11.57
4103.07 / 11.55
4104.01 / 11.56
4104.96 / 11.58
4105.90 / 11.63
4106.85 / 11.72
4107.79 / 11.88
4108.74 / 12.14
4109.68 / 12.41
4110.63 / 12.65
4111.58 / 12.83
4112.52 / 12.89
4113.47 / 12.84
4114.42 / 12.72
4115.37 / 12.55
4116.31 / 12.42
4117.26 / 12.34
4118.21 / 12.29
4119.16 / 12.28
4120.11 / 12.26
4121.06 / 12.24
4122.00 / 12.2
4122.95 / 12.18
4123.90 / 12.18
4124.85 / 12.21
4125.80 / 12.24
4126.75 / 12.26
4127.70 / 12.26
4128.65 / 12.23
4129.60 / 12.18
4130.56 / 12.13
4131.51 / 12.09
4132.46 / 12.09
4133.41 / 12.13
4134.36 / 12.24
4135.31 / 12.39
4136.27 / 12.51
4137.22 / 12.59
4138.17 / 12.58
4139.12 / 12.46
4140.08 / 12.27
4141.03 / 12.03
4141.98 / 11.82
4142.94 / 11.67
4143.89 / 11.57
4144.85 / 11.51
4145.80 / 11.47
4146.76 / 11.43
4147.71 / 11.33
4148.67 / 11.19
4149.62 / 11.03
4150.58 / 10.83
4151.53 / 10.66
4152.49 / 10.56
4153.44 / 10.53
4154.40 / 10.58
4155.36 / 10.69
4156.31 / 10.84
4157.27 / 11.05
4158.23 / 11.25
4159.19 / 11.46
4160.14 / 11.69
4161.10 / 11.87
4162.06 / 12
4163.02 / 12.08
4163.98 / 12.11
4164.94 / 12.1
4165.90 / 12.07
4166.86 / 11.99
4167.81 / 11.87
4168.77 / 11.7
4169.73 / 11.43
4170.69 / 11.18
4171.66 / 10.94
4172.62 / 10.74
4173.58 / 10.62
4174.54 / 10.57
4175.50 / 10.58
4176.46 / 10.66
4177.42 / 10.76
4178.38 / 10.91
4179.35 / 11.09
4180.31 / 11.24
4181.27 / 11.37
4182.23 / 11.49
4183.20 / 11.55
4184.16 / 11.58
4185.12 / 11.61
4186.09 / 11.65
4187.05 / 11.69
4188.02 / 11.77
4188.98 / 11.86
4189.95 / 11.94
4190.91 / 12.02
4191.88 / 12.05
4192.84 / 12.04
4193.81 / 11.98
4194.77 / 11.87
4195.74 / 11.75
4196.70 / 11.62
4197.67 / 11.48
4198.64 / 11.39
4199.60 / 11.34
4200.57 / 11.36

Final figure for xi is 0.055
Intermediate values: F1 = 0.55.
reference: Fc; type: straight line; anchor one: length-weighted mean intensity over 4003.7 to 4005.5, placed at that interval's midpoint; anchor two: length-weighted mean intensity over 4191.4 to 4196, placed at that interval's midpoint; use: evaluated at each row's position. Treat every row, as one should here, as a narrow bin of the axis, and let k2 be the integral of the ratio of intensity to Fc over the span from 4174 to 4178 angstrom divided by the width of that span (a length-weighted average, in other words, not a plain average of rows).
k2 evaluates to 0.90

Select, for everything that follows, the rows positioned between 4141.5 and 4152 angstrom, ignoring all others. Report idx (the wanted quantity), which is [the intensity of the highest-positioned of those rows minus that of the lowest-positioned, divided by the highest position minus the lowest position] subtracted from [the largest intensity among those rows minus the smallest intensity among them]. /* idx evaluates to 1.3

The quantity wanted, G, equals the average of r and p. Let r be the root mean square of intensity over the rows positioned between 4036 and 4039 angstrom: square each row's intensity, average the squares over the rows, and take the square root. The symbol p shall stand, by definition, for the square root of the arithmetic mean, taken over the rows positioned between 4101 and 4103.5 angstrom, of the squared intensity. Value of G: 11.7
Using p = 11.6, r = 11.9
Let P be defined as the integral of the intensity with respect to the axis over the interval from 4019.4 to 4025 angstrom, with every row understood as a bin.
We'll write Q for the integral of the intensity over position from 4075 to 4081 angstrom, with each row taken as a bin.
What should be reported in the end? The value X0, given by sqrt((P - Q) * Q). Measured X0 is 21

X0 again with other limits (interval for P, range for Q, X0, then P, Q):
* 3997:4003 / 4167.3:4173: 16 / 68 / 64.6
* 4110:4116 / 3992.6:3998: 26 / 76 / 65.9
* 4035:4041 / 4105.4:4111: 16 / 72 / 67.6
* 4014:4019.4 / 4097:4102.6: 14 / 69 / 66.4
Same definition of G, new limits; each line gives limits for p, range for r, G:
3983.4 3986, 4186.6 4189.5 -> 11.1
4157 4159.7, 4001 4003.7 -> 11.1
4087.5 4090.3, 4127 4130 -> 12.9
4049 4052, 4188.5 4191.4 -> 11.9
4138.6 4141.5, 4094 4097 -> 12.5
